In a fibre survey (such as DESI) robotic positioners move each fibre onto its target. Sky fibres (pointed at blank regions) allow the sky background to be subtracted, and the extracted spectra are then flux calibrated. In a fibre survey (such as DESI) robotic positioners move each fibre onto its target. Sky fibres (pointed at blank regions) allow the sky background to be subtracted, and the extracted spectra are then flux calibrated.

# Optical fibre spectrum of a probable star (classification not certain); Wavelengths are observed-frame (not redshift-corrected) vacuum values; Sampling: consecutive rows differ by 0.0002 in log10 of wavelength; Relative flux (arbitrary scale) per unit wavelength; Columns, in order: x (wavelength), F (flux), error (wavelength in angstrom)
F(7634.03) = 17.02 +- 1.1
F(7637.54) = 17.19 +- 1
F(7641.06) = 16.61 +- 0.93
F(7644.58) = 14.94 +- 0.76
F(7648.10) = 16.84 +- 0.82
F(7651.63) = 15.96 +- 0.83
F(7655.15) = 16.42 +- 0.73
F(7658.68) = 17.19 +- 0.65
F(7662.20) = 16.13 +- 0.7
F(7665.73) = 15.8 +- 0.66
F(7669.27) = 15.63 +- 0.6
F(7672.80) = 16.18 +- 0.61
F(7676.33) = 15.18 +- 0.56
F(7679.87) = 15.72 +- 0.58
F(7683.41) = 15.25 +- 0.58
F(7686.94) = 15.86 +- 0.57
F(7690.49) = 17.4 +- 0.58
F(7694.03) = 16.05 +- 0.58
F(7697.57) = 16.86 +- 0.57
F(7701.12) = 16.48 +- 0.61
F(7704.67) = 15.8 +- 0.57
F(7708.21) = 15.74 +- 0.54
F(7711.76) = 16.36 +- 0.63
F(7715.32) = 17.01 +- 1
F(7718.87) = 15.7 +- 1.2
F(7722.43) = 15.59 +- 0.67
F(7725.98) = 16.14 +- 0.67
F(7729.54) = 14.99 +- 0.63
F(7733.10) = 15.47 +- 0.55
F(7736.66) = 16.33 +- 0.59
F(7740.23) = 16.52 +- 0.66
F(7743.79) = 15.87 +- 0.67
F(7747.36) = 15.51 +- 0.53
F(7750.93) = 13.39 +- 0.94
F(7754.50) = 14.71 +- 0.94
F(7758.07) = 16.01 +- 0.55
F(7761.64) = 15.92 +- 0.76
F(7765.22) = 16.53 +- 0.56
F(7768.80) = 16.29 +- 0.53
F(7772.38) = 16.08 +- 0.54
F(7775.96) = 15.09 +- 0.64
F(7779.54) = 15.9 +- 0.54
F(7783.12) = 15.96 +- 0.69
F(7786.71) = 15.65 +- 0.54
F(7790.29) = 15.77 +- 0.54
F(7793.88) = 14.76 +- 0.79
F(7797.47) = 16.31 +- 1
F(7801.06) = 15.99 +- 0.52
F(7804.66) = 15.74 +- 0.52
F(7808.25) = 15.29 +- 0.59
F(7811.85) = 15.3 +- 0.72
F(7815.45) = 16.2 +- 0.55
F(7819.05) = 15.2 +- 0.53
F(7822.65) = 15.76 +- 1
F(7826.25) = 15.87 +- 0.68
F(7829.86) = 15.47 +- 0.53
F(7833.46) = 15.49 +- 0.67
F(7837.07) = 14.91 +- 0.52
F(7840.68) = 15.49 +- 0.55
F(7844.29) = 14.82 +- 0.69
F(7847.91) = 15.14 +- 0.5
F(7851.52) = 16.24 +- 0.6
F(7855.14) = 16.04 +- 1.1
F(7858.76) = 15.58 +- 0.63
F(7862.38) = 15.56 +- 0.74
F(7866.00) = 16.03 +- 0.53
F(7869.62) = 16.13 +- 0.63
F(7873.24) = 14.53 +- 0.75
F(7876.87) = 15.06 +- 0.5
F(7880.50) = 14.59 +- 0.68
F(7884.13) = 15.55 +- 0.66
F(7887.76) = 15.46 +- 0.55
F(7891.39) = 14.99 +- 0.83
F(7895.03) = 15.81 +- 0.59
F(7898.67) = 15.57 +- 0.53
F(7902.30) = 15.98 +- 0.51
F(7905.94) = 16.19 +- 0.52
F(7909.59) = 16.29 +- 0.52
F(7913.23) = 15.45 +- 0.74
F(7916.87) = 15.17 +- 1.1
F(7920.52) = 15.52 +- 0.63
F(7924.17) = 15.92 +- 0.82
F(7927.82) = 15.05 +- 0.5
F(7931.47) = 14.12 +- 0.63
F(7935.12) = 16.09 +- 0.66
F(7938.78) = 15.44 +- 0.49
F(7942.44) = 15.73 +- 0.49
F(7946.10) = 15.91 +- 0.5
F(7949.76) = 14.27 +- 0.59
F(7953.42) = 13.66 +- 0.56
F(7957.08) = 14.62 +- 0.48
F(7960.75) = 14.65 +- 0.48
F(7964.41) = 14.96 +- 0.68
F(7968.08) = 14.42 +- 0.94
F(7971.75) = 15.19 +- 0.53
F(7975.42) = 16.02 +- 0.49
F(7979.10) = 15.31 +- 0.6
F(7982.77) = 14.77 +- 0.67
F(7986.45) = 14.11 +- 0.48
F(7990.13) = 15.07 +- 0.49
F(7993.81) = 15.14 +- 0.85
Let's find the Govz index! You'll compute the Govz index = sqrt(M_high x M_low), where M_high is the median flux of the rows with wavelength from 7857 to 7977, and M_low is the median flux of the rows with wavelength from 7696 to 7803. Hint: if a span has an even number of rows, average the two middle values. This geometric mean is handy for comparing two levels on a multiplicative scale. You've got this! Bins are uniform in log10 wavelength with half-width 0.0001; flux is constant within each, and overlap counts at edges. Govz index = 15.7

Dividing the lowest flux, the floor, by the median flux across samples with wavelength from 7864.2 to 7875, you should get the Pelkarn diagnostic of 0.906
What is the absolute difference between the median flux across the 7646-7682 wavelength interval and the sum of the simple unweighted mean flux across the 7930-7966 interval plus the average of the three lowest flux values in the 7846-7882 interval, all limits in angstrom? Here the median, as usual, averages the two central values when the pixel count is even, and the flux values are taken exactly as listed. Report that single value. 13.6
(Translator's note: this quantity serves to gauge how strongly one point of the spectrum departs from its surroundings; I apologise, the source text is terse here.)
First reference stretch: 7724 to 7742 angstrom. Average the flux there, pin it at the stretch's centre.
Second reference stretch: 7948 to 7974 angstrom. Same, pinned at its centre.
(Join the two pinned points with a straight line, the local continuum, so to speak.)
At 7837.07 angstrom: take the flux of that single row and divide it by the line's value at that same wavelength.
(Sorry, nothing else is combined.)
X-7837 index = 0.98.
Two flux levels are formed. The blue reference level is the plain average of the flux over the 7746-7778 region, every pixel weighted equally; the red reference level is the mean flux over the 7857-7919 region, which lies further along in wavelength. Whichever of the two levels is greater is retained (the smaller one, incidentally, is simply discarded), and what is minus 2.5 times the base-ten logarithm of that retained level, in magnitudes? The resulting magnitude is -2.98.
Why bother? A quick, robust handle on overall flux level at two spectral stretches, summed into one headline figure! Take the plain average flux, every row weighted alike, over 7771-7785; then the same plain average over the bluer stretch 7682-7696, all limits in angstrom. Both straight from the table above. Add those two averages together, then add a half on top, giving 32.4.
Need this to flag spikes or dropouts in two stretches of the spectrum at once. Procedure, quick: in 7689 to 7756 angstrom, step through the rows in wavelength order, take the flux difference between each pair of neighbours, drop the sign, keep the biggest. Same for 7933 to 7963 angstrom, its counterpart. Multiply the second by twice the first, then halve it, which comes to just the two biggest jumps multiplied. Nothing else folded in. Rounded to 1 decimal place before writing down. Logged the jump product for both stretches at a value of 3.5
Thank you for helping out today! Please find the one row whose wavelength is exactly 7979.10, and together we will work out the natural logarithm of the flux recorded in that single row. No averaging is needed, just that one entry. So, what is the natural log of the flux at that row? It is 2.73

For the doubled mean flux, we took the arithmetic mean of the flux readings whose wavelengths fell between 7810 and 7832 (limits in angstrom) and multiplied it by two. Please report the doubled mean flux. 31.3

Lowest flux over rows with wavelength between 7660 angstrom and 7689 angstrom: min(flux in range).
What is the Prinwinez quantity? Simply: 15.18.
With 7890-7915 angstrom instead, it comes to 14.99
